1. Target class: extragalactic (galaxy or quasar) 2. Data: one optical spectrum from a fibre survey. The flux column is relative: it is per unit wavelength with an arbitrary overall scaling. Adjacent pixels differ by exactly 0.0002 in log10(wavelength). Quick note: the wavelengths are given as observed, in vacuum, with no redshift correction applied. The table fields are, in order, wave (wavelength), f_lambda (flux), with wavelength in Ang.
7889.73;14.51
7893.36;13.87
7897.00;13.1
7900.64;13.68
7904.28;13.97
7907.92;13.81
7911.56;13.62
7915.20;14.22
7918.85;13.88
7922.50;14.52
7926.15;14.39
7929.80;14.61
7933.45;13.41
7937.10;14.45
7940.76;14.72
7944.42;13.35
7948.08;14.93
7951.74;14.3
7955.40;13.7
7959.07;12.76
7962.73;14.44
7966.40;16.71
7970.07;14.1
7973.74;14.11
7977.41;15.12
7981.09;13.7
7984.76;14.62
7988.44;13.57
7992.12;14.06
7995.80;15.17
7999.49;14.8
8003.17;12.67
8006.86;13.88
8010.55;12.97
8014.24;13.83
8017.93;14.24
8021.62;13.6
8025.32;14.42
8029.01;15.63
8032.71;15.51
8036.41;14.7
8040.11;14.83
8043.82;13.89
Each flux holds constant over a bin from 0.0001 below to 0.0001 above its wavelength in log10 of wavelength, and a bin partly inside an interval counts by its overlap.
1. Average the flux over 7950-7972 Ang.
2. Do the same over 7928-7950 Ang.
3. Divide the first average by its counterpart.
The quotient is 1.01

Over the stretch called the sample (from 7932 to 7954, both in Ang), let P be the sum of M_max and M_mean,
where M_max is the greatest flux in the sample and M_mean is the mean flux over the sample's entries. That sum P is 29.1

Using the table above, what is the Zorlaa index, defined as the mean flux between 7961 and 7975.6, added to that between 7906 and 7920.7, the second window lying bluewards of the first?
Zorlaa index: 28.7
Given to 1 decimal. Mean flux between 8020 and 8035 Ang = 14.8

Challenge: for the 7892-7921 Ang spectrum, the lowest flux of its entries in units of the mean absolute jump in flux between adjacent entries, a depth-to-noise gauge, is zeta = 31.3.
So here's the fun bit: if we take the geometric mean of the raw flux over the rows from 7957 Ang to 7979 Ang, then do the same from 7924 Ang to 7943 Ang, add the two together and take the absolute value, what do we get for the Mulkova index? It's 28.8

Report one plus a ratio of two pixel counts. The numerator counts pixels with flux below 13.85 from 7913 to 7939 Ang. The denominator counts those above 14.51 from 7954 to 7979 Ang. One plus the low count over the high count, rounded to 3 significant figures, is 1.50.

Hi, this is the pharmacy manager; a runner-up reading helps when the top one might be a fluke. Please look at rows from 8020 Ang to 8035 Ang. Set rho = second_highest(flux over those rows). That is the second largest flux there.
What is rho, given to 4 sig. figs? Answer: 15.51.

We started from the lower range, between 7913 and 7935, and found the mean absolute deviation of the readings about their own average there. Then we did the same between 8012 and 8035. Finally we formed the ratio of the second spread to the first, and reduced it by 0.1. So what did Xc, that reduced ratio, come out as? 1.9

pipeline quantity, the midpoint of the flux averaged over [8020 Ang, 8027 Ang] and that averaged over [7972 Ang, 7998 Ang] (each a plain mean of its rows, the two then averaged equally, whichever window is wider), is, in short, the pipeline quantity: 14.17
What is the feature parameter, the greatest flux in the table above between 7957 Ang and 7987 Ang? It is 16.71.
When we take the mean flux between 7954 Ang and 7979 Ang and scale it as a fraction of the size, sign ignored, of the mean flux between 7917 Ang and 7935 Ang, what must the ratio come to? 1.02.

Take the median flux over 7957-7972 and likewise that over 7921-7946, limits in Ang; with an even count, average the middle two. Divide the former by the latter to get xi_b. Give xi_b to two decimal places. 0.99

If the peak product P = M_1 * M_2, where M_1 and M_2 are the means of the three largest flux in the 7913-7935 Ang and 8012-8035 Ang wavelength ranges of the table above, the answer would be 220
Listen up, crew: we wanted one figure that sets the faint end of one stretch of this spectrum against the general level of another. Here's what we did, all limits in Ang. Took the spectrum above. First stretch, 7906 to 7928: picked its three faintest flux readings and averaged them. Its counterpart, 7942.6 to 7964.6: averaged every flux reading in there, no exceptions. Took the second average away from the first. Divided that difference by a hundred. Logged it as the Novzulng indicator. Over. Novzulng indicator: -0.001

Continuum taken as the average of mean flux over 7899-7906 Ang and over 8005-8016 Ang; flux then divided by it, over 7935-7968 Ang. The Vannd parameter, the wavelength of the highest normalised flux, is 7966.40 Ang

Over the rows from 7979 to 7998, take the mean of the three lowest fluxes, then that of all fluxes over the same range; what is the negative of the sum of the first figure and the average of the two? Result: -27.8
